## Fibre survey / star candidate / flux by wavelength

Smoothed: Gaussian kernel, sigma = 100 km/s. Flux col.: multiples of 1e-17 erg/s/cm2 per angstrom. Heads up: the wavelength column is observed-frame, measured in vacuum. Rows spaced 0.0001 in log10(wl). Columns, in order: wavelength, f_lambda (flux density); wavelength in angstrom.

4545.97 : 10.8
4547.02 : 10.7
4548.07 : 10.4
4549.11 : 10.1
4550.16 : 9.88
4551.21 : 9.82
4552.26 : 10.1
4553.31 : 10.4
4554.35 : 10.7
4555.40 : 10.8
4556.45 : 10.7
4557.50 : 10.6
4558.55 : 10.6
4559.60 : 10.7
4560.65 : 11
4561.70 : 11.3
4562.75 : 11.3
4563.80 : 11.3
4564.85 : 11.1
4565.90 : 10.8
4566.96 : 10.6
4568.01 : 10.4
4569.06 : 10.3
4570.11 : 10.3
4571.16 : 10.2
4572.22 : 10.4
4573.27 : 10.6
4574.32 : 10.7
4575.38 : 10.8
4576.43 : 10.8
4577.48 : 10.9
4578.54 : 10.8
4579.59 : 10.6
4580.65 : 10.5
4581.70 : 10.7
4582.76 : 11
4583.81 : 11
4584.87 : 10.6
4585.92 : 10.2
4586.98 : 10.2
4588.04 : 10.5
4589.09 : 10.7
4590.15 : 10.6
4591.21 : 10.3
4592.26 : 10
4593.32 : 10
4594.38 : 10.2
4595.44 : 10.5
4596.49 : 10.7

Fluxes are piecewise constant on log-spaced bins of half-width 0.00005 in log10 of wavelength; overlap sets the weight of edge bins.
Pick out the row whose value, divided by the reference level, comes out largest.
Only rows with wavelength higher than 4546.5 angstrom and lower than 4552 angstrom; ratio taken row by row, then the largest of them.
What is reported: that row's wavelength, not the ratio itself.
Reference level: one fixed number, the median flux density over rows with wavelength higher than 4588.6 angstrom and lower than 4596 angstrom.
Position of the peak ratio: 4547.02 angstrom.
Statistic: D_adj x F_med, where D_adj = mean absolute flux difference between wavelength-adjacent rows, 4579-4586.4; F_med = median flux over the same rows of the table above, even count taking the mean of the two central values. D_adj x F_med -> 2.5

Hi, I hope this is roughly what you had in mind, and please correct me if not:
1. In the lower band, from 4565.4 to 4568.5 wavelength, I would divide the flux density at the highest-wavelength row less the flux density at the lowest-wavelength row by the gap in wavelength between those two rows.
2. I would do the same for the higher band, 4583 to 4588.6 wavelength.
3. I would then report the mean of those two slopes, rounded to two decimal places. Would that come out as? -0.15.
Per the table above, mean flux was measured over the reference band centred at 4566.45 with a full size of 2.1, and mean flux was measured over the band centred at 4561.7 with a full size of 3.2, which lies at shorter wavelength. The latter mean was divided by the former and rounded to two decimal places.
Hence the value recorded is 1.05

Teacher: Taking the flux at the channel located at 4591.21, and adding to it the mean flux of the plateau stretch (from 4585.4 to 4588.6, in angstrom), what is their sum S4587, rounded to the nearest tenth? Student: 20.6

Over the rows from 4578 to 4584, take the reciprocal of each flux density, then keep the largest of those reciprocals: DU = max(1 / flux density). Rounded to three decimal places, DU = 0.095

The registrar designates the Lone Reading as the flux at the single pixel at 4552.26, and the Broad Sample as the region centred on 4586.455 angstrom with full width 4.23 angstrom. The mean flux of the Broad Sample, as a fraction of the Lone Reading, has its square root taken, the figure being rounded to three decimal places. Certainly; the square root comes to 1.014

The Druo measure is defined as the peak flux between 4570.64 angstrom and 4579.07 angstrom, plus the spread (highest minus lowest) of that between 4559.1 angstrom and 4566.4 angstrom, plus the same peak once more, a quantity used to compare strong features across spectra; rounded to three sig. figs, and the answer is 22.4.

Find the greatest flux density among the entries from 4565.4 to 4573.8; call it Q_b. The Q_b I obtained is 10.8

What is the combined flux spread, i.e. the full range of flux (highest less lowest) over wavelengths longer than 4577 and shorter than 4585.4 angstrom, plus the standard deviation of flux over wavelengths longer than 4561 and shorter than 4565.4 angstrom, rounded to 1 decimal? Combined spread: 0.6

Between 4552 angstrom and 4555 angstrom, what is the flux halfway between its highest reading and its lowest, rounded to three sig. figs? 10.4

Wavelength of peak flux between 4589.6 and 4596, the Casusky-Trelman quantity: 4590.15 angstrom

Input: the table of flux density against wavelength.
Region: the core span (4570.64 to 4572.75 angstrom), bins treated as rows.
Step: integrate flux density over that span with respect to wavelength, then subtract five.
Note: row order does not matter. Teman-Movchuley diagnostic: 16.7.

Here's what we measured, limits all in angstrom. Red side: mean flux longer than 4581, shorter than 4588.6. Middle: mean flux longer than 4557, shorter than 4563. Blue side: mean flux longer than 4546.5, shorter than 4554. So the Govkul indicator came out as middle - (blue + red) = -9.9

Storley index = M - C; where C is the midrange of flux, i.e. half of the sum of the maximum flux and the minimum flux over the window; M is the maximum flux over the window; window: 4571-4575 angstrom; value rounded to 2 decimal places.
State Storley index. 0.25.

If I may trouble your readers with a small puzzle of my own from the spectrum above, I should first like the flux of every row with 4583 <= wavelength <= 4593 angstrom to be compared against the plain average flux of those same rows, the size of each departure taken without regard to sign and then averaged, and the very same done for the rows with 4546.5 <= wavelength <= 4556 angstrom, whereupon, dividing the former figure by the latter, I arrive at 0.81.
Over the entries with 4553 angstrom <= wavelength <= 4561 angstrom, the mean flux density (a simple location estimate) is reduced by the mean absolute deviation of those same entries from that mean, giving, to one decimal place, 10.6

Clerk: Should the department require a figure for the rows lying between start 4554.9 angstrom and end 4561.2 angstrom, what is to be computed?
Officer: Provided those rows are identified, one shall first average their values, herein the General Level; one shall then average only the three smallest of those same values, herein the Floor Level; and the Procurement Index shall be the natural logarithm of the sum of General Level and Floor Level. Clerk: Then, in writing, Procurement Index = 3.06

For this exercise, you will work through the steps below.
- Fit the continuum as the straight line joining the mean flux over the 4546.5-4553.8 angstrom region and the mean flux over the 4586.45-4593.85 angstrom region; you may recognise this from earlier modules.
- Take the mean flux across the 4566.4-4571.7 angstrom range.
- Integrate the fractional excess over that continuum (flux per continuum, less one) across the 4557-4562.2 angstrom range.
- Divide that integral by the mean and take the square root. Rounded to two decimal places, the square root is 0.17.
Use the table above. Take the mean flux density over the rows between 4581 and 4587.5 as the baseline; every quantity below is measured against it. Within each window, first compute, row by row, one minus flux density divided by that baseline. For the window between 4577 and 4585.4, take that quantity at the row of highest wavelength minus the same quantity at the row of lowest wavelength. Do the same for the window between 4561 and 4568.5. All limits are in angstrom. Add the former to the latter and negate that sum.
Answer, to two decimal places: -0.11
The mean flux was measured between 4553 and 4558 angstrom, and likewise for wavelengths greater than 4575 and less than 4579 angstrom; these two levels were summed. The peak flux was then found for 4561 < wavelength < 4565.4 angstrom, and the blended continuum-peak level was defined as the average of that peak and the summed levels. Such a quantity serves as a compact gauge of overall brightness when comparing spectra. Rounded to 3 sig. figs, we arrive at 16.4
